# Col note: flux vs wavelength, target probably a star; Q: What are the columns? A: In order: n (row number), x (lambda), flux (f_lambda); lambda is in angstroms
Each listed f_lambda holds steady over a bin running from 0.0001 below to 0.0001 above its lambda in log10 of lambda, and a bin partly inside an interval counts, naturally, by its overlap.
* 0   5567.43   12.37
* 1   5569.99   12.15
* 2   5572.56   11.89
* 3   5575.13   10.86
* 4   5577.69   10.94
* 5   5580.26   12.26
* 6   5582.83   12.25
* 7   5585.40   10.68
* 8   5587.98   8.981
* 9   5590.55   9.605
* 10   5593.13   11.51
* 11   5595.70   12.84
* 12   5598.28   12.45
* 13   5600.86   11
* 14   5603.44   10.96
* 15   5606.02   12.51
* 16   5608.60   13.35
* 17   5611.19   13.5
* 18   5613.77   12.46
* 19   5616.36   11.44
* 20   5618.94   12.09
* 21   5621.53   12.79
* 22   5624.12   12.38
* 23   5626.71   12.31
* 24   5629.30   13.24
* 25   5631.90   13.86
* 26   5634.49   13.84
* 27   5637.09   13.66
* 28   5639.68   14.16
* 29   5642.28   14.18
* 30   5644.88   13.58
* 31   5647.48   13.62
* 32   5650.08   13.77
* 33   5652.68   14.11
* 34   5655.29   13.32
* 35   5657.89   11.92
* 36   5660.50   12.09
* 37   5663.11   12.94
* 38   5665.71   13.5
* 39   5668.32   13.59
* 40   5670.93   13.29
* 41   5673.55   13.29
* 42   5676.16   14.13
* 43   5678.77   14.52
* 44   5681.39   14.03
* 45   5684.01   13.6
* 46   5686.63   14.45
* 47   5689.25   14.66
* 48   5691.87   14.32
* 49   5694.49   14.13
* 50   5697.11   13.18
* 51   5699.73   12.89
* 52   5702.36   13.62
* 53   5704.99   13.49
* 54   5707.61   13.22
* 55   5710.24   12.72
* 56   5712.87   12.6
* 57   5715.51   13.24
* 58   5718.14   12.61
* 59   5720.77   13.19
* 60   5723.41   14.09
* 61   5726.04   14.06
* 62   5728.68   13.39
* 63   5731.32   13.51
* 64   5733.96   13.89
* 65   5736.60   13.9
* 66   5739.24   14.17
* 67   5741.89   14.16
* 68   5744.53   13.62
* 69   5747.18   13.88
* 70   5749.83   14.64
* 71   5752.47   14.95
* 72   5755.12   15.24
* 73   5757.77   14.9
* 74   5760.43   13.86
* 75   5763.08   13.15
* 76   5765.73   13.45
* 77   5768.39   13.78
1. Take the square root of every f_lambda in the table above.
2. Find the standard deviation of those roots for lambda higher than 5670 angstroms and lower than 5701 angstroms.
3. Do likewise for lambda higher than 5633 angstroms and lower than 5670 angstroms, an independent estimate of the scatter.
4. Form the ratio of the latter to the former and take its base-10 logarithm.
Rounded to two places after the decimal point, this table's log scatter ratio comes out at 0.08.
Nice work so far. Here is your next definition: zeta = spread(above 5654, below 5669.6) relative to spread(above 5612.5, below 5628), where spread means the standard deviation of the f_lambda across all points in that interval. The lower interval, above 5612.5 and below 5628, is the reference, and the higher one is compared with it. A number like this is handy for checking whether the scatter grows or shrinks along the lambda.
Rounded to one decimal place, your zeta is 1.6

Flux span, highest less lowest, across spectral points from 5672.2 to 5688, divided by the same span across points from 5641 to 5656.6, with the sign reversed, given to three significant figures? -1.43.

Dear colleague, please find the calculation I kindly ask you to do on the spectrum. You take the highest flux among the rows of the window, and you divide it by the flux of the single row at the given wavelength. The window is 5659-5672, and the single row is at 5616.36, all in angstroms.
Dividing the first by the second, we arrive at 1.19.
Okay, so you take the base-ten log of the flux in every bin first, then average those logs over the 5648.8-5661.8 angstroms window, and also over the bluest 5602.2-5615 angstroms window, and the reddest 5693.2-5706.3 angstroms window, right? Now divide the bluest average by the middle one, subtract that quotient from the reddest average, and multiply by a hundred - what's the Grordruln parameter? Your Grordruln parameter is 14.4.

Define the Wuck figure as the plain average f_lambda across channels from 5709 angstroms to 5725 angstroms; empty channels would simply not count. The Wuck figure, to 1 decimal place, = 13.1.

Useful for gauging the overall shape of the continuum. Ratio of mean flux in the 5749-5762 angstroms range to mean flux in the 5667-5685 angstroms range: 1.07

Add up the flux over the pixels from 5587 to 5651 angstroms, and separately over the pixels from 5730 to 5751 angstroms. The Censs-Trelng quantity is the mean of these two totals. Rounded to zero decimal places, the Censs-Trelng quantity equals 213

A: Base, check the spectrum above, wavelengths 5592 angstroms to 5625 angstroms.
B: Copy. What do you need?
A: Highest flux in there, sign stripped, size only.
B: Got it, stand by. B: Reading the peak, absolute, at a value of 13.50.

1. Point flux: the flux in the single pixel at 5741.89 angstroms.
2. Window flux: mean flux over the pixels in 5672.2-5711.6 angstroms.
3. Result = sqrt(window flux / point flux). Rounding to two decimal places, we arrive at 0.99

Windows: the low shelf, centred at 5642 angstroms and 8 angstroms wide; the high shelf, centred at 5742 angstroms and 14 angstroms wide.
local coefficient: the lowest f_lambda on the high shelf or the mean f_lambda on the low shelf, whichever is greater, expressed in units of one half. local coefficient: 27.9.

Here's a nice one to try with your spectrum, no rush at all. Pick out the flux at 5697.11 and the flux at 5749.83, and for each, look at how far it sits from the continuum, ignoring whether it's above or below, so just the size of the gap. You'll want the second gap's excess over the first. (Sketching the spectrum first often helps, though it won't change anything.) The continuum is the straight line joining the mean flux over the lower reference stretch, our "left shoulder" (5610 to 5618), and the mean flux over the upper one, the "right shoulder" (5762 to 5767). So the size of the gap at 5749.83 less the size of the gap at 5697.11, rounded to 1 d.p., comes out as 1.2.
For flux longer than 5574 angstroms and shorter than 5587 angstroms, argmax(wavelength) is 5580.26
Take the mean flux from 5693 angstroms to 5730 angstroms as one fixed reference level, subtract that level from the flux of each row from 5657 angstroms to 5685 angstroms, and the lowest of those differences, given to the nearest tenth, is -1.4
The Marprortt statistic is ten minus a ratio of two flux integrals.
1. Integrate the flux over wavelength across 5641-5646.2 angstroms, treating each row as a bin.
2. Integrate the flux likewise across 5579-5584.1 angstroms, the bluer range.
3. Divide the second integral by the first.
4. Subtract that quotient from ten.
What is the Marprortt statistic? 9.13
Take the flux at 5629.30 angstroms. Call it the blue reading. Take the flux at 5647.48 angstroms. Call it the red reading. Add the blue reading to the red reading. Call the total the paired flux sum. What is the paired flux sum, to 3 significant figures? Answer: 26.9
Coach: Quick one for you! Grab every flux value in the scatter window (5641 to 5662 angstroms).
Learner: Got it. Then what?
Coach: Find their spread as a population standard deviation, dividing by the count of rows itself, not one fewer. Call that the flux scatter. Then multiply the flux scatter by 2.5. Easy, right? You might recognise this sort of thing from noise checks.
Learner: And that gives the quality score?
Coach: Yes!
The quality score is 2.01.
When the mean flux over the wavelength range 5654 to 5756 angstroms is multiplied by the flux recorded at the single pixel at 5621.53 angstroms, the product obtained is 174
